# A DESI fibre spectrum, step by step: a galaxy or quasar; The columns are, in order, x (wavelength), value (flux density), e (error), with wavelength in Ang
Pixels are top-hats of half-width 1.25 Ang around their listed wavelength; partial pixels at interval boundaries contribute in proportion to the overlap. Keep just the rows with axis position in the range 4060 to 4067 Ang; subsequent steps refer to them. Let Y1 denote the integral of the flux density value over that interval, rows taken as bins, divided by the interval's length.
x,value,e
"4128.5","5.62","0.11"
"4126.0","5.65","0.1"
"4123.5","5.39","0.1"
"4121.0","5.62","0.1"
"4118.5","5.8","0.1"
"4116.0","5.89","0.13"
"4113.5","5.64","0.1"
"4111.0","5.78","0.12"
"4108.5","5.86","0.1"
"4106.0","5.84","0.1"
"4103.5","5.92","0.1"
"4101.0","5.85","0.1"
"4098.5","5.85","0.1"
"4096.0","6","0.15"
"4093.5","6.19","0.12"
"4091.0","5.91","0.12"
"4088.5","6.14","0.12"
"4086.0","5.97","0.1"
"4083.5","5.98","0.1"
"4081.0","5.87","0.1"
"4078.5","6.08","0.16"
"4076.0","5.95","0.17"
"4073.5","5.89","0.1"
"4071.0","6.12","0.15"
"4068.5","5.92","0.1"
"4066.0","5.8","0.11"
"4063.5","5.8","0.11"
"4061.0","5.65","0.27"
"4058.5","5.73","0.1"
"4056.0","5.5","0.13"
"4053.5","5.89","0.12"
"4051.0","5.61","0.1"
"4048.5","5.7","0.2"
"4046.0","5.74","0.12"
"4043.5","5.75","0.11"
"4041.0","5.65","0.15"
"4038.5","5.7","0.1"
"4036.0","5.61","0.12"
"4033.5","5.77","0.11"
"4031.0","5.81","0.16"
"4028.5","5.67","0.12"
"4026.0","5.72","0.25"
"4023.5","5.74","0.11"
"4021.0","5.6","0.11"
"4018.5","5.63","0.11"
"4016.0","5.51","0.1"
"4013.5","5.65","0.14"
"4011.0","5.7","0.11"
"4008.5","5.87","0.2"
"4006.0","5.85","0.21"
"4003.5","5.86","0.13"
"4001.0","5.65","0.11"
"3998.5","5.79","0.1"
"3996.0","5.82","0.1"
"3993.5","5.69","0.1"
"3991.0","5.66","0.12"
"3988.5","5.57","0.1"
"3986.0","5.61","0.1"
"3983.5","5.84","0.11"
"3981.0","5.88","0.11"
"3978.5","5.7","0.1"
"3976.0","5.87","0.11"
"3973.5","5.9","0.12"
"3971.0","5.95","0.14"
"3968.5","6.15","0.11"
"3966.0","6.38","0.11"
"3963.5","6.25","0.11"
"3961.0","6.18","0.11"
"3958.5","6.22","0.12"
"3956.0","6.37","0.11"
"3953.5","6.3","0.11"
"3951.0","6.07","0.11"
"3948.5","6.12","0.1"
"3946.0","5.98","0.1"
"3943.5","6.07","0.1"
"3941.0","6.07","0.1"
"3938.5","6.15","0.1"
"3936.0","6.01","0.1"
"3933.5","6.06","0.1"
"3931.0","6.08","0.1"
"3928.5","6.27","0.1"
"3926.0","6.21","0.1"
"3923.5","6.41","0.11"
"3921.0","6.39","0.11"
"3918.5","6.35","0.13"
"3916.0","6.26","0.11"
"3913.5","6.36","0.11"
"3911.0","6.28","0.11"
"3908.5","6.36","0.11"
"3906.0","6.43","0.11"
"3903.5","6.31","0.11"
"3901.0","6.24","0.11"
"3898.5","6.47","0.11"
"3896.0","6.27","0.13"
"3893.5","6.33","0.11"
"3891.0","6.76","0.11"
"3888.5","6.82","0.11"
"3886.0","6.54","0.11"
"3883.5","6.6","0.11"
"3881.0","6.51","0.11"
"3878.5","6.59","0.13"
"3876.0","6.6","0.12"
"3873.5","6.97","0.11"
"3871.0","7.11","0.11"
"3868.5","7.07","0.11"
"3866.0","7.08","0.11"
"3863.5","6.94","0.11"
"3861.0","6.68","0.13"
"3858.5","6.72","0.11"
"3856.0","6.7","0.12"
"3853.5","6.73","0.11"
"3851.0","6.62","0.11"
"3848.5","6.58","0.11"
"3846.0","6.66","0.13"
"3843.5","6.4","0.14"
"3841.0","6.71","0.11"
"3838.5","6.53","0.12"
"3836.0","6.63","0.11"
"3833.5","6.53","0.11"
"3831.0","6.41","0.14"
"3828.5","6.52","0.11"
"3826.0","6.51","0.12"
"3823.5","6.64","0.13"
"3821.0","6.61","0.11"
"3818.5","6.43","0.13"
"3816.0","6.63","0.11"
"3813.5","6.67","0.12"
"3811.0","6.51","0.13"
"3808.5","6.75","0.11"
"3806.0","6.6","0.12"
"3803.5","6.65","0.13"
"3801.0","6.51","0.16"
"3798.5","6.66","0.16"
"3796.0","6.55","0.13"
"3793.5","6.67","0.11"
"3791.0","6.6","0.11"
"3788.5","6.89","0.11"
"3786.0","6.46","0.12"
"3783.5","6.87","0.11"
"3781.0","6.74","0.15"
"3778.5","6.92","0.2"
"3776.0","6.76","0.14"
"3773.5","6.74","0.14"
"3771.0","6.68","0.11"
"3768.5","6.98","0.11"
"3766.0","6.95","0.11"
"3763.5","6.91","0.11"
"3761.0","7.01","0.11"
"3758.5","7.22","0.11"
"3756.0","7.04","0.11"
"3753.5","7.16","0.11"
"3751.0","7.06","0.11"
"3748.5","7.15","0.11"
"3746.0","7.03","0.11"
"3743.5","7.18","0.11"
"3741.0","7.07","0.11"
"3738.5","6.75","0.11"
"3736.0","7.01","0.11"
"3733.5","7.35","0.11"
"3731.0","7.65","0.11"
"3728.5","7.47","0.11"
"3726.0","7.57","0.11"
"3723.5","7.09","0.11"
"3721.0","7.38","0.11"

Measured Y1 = 5.8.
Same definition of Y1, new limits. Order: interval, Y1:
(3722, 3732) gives 7.4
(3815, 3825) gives 6.6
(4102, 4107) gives 5.9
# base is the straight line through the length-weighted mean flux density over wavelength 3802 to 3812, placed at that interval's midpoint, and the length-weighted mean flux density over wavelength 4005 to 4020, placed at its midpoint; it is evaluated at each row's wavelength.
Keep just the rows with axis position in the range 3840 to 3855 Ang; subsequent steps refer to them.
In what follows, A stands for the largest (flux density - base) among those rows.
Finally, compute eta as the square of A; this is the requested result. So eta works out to 0.10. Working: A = 0.31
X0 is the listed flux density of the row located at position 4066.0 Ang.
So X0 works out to 5.8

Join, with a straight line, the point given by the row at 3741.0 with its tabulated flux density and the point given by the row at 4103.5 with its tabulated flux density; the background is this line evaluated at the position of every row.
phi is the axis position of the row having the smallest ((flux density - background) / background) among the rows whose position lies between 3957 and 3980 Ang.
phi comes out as 3978.5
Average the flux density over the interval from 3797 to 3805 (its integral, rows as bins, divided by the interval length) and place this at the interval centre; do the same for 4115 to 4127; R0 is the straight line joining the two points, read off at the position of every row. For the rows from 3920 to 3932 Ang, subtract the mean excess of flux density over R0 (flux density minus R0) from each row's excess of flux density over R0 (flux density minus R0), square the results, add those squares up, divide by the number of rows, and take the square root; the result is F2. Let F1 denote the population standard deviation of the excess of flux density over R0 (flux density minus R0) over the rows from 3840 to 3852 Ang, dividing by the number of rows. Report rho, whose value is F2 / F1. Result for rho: 1.1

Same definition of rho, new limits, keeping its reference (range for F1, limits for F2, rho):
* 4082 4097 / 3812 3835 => 0.8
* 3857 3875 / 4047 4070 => 0.8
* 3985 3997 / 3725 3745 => 2.9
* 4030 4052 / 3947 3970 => 1.8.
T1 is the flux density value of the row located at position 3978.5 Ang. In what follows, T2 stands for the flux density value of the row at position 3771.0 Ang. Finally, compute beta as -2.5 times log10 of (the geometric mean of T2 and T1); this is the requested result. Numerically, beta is -1.98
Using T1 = 5.7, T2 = 6.68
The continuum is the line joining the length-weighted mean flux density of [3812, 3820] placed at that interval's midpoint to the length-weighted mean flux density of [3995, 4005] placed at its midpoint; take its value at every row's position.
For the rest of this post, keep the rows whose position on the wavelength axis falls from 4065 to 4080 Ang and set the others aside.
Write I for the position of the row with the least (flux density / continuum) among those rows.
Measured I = 4066.0 Ang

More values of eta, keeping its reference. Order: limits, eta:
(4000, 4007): 0.02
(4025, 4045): 0.04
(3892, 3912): 0.07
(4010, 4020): 0.00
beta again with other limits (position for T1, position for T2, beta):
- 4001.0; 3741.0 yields -2.00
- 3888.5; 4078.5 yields -2.02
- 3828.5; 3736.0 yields -2.07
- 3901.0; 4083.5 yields -1.96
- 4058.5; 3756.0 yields -2.01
